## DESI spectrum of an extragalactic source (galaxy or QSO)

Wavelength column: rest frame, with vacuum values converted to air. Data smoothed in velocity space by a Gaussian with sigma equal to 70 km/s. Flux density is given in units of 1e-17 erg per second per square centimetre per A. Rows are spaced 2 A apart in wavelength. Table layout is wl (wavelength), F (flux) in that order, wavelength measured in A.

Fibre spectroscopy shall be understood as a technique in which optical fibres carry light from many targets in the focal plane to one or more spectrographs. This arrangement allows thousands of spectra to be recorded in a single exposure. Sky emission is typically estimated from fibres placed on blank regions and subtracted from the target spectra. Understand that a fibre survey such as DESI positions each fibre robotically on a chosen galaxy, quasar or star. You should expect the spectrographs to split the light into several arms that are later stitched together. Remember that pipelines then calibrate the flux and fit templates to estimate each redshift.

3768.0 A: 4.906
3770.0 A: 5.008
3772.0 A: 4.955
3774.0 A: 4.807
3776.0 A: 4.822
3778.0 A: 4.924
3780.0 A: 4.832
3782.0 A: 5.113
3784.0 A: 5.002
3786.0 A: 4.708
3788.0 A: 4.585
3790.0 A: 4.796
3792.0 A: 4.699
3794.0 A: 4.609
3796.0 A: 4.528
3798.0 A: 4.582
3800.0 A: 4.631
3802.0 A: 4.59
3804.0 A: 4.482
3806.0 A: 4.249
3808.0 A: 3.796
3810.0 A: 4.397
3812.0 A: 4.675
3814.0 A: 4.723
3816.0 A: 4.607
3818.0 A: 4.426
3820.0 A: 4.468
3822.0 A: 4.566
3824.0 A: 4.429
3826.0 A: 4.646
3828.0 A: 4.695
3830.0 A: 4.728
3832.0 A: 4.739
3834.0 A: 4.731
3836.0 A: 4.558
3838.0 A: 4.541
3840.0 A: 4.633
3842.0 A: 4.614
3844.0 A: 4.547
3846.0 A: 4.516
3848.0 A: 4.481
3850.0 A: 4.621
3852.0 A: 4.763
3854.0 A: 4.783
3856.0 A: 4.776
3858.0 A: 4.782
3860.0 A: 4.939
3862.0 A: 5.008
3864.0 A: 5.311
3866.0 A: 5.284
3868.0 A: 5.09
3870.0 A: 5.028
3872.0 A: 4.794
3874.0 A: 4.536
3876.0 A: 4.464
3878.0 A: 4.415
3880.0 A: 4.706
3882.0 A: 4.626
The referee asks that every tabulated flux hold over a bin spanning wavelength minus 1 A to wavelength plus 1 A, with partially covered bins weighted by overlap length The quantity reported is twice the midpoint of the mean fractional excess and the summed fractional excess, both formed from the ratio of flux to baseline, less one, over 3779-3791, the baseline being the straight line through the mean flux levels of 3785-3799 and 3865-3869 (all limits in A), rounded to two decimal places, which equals 0.38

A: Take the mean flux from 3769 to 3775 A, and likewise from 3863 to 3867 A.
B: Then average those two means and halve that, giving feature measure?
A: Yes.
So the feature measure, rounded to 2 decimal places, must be 2.56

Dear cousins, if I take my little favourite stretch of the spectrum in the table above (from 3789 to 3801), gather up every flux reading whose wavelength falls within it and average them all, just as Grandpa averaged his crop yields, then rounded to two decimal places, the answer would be 4.64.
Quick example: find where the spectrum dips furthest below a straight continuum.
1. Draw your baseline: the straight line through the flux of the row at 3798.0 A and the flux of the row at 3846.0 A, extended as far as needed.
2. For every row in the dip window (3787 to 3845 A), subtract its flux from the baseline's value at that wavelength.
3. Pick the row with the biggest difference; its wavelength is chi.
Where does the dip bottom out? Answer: 3808.0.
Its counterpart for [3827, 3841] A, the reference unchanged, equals 3838.0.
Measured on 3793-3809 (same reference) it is 3808.0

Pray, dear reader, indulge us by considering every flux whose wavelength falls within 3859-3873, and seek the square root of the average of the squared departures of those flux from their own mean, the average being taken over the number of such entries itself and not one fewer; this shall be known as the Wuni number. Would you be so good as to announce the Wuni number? 0.170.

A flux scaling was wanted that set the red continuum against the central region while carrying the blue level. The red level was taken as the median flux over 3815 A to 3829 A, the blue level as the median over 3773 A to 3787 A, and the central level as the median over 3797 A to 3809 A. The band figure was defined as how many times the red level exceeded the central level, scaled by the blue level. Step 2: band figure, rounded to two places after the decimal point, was 4.87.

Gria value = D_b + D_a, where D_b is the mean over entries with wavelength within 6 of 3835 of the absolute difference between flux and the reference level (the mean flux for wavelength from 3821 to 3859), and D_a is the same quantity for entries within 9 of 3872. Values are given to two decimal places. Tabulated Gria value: 0.40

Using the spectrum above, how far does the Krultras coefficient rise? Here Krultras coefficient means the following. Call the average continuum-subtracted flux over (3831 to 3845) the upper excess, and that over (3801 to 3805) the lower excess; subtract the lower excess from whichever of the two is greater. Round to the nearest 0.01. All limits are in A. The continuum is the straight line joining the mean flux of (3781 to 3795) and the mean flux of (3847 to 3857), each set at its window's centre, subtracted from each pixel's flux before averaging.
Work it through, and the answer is 0.14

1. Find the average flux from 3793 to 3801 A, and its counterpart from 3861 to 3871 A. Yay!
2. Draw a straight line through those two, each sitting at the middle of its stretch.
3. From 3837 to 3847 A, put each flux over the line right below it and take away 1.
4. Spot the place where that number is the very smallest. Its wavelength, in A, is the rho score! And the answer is 3846.0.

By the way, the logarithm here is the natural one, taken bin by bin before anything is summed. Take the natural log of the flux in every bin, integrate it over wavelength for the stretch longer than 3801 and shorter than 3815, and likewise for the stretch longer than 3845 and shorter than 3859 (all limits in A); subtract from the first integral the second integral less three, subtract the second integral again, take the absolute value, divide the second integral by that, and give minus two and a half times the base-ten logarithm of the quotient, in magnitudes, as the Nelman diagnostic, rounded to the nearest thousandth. -0.115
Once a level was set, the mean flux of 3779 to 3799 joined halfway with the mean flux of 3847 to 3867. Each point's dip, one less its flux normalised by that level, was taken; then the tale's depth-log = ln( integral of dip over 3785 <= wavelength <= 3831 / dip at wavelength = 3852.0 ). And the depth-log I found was 5.5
